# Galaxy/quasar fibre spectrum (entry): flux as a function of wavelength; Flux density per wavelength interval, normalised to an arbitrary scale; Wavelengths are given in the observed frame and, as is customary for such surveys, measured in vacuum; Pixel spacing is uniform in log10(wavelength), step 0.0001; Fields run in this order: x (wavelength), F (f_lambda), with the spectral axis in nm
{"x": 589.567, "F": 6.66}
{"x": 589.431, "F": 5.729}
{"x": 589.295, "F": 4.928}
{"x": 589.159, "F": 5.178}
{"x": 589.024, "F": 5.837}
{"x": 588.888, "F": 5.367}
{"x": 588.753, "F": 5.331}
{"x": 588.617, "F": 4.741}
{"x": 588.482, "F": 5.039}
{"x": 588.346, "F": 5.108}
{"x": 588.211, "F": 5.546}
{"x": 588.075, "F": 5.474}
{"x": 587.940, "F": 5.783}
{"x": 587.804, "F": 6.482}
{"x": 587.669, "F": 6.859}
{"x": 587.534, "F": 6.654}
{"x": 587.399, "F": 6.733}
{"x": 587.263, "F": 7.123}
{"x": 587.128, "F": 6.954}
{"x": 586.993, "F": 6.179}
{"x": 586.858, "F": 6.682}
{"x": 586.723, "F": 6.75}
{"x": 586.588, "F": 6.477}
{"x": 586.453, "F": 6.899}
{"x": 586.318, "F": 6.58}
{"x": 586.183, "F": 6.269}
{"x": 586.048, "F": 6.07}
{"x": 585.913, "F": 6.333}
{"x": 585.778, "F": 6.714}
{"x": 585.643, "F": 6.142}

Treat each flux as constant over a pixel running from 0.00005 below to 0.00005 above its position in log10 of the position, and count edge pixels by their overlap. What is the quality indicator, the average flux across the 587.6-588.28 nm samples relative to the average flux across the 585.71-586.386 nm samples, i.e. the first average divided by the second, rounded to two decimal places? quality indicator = 0.94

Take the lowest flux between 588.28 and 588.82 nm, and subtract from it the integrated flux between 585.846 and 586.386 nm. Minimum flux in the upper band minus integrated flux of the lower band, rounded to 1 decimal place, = 1.3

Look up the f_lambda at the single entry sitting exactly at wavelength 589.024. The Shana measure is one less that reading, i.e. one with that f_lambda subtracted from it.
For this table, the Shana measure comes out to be -4.8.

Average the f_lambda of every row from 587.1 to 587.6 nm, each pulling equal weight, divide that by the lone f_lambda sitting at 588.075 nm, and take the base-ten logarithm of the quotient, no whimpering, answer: 0.10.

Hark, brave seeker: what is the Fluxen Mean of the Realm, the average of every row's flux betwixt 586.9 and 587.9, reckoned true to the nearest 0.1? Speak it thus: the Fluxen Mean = 6.7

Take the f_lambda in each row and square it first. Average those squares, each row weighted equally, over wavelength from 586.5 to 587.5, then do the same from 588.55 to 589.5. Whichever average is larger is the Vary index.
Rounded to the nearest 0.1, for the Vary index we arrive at 45.0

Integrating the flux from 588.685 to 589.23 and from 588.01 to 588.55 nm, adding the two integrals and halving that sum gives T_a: 2.91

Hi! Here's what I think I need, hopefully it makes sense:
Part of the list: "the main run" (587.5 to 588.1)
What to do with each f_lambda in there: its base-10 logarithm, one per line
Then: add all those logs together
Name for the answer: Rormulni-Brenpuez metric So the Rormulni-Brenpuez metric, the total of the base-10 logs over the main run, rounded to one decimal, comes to 4.0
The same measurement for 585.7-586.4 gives 4.0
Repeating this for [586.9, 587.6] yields 4.1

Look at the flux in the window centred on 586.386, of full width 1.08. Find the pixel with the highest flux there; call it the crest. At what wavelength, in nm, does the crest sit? 586.453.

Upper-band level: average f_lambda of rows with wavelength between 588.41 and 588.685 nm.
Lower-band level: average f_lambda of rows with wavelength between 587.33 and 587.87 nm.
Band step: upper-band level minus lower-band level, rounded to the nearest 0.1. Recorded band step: -1.8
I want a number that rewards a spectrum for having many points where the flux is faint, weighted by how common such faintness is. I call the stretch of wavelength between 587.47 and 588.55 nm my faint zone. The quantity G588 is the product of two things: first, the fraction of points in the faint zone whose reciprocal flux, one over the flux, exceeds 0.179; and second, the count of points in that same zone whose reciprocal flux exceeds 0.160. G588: 2.5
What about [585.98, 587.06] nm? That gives 0.0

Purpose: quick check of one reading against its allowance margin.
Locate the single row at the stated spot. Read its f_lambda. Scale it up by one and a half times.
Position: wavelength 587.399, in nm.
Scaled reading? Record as 10.1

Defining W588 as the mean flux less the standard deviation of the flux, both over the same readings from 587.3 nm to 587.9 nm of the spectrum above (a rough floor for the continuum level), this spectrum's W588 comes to 6.5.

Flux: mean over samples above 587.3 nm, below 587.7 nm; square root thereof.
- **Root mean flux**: 2.60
